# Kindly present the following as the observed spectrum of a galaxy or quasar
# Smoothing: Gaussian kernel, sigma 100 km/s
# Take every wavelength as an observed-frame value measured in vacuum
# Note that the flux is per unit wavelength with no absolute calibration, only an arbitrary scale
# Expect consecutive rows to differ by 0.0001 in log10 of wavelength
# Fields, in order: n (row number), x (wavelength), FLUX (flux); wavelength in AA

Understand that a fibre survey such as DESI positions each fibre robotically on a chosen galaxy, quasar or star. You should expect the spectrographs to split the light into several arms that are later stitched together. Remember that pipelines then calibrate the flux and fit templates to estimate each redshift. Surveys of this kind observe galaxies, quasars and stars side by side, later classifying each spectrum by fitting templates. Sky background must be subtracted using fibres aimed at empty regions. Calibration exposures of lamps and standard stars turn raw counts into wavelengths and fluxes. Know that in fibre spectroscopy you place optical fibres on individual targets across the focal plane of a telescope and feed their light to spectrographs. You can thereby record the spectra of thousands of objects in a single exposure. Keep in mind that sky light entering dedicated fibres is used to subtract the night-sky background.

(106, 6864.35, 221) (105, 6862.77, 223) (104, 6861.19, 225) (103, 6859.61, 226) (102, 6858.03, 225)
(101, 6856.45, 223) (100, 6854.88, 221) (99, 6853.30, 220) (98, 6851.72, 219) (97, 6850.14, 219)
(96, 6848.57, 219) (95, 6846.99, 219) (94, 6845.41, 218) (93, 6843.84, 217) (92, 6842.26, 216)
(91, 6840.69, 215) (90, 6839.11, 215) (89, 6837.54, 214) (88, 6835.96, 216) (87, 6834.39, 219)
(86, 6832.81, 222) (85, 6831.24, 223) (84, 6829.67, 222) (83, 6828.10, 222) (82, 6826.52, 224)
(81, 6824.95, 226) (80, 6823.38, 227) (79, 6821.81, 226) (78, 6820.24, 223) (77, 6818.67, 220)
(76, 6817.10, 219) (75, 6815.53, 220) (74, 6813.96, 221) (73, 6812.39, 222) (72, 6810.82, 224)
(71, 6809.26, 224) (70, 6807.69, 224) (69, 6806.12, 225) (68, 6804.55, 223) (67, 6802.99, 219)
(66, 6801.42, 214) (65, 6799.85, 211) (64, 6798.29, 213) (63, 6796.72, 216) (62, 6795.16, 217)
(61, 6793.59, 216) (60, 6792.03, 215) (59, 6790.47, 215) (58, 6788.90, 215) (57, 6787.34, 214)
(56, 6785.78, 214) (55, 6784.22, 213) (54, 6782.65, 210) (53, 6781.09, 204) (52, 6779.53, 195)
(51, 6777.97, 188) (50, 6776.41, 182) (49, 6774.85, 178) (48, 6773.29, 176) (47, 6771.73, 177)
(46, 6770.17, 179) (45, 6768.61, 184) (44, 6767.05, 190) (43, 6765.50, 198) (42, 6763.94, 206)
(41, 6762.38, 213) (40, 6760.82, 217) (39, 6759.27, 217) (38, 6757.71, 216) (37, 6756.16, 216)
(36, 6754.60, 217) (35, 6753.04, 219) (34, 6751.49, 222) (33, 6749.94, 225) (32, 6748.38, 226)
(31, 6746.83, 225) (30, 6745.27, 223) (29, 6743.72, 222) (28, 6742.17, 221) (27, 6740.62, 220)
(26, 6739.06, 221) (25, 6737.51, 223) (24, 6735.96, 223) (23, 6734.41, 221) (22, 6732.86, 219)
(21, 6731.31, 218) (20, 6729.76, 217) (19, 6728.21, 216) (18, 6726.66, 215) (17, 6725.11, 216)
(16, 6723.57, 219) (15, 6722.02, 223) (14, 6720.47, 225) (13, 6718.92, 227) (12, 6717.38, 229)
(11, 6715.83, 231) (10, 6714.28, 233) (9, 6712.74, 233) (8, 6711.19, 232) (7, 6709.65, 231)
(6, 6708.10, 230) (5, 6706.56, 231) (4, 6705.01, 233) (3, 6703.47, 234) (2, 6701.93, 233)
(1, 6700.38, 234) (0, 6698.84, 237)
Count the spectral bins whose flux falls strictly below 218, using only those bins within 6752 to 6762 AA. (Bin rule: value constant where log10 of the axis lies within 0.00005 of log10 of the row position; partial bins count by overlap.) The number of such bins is 5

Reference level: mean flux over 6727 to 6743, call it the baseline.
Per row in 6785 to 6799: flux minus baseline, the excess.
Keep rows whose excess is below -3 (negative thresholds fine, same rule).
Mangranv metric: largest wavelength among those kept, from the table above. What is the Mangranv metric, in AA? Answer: 6798.29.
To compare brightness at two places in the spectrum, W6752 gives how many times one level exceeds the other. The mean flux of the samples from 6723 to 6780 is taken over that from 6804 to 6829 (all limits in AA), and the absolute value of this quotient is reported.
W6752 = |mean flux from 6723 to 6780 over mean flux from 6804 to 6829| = 0.94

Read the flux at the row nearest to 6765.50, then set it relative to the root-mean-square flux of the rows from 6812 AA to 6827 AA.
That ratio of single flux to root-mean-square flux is 0.89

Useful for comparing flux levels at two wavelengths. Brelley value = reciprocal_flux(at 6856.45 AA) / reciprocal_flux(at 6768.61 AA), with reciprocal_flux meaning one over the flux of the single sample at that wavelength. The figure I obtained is 0.83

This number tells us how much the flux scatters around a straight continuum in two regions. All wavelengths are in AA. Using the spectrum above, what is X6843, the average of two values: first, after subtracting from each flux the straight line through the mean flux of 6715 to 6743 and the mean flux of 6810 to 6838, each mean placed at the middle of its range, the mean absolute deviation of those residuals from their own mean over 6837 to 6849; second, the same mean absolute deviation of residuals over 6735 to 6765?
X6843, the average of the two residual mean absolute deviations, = 2.7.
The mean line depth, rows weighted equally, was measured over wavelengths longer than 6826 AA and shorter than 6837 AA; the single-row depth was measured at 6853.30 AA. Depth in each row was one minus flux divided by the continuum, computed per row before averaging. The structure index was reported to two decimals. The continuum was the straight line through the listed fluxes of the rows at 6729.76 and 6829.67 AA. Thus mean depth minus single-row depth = -0.01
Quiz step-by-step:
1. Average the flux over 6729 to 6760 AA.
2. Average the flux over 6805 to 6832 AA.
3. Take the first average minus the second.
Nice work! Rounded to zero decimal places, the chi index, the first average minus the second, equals -3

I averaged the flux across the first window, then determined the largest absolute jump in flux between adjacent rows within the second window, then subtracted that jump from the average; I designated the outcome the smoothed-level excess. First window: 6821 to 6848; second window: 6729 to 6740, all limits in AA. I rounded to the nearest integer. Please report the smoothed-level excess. 218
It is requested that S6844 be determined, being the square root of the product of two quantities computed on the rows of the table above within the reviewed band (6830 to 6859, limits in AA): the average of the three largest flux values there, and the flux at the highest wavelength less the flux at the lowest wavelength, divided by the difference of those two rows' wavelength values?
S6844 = 4.1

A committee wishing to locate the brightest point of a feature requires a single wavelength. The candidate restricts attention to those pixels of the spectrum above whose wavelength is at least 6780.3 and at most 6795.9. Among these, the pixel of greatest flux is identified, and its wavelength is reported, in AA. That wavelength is 6795.16 AA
